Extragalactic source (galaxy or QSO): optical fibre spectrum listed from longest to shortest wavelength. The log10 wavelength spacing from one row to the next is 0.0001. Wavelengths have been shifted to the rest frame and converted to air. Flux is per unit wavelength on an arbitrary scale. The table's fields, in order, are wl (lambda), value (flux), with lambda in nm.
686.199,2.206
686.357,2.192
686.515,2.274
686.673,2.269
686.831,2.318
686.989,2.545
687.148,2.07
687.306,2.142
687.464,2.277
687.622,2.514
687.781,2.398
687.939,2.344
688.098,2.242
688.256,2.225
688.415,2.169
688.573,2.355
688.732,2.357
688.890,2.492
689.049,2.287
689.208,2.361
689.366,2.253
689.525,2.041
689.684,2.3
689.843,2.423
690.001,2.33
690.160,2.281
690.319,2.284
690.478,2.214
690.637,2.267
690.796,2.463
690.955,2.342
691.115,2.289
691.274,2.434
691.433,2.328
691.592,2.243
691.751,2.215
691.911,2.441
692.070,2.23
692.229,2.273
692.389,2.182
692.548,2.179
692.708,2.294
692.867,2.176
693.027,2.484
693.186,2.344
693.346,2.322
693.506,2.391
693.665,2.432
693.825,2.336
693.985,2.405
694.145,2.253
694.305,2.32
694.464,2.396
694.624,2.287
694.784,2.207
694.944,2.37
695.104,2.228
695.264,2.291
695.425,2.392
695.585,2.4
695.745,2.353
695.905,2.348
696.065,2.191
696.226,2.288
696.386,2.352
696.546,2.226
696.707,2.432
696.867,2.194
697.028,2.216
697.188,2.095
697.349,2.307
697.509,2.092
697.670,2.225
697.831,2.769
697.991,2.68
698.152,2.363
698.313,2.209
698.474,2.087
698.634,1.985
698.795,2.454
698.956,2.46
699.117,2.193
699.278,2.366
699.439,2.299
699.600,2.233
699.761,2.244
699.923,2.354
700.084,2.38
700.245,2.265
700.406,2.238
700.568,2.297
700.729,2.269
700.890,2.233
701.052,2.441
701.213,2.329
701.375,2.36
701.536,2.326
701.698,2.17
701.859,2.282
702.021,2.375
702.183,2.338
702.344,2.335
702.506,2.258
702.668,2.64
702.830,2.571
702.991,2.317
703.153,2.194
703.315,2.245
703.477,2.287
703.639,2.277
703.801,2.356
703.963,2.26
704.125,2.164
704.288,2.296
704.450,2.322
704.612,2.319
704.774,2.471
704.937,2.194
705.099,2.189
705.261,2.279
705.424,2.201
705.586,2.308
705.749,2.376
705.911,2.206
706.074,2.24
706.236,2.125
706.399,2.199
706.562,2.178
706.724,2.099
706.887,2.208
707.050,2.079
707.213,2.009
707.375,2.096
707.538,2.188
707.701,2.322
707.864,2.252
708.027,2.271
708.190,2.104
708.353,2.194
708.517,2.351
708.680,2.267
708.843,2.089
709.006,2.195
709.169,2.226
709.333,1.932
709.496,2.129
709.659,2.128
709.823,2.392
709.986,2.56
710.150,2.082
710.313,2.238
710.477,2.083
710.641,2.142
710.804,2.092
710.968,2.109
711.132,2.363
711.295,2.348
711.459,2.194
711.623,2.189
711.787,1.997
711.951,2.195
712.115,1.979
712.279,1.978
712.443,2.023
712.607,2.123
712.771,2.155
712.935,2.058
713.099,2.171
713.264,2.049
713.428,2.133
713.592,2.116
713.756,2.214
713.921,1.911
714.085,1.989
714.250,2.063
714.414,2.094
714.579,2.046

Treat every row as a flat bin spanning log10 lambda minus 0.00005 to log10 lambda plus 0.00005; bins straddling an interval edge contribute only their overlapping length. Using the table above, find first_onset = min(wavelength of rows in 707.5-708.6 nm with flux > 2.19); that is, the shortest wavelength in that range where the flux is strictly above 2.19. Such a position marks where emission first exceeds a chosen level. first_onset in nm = 707.701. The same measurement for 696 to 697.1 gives 696.065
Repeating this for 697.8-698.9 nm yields 697.831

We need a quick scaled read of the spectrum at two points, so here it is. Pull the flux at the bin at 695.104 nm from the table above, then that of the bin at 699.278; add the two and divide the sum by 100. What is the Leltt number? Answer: 0.0459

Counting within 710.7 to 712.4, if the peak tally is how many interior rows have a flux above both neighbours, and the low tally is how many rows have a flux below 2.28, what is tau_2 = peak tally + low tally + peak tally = 12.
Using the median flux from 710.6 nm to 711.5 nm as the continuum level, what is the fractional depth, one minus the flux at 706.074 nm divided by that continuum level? -0.033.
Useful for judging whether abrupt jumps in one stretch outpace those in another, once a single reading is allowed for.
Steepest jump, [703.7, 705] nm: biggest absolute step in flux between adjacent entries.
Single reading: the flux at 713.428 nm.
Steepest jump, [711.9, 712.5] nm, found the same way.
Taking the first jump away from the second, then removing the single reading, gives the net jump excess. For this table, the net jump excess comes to -2.19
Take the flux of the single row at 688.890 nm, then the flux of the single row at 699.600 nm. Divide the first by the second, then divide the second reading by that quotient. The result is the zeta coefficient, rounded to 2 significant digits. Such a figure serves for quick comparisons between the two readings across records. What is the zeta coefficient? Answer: 2.0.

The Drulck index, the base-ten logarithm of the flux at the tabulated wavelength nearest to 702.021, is 0.38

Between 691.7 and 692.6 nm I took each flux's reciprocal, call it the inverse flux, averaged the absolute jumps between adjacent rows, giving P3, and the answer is 0.022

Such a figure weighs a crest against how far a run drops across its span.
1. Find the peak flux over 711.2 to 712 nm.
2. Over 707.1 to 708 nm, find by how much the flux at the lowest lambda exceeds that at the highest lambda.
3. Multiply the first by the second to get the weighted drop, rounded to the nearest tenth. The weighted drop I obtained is -0.6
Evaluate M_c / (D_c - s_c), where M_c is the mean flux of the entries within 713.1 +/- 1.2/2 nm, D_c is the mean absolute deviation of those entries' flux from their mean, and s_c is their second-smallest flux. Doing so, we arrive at -1.05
